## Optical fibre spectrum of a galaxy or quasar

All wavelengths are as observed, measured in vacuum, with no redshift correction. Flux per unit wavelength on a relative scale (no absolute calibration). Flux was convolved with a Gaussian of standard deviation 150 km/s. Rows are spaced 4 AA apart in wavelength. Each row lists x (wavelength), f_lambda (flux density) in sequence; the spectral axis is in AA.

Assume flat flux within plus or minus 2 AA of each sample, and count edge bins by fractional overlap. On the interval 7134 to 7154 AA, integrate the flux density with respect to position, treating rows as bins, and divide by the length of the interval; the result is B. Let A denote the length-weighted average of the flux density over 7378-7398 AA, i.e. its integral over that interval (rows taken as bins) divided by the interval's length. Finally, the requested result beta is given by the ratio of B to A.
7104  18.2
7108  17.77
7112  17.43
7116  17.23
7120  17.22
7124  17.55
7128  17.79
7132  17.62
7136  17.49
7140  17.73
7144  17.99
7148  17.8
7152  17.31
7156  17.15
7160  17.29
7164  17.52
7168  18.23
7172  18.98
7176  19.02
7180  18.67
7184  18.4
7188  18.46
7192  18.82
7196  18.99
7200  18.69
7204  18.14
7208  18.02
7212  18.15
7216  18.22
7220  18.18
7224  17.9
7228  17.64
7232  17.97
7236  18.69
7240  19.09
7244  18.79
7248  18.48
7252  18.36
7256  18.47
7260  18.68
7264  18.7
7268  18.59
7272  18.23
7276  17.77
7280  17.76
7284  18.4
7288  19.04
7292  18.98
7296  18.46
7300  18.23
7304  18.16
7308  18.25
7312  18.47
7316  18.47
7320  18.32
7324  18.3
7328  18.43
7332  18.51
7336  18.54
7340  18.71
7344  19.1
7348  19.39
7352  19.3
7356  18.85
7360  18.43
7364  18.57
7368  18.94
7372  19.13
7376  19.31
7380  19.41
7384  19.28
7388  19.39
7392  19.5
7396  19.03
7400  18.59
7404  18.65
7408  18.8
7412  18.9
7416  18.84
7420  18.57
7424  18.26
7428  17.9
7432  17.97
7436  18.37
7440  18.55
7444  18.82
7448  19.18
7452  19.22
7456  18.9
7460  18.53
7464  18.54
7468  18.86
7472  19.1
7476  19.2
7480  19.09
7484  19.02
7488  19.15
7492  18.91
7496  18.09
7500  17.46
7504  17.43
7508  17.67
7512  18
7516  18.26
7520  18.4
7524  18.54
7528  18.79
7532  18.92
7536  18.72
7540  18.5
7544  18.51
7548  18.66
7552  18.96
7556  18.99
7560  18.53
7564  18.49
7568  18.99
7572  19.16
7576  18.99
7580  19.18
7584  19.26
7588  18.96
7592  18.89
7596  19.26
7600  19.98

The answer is 0.91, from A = 19.3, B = 17.66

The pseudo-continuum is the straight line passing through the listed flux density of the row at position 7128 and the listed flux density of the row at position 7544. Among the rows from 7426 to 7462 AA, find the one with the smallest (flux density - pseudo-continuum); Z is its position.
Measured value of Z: 7428 AA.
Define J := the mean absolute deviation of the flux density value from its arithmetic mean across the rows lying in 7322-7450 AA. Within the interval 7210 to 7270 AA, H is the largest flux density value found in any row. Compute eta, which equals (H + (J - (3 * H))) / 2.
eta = -18.9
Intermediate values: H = 19.09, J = 0.35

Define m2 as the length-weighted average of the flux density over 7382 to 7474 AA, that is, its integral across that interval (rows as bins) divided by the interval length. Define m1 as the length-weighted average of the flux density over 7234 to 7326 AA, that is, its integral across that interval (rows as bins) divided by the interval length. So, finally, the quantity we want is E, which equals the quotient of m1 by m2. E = 0.98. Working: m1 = 18.5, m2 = 18.8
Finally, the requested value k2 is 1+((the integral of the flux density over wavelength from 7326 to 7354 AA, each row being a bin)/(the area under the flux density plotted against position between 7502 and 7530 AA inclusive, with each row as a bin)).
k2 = 2.04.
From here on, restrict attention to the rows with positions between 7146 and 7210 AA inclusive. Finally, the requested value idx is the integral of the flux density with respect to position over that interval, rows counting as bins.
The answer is 1166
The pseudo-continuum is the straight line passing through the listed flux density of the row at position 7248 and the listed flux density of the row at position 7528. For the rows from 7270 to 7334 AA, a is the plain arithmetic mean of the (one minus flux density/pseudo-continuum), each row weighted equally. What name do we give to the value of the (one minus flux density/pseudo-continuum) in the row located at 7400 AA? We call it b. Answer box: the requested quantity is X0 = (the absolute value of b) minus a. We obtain -0.007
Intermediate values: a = 0.010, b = 0.003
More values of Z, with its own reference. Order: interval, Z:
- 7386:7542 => 7504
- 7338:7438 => 7428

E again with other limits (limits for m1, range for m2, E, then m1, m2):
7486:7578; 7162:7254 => 1.01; 18.5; 18.4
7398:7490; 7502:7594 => 1.01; 18.7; 18.6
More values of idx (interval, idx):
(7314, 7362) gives 897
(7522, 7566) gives 822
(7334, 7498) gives 3092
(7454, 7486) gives 605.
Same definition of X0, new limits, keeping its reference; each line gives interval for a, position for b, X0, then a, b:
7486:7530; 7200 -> -0.014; 0.028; -0.014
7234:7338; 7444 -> 0.004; 0.003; -0.007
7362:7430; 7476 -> 0.038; -0.013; -0.025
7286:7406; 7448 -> 0.036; -0.011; -0.026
